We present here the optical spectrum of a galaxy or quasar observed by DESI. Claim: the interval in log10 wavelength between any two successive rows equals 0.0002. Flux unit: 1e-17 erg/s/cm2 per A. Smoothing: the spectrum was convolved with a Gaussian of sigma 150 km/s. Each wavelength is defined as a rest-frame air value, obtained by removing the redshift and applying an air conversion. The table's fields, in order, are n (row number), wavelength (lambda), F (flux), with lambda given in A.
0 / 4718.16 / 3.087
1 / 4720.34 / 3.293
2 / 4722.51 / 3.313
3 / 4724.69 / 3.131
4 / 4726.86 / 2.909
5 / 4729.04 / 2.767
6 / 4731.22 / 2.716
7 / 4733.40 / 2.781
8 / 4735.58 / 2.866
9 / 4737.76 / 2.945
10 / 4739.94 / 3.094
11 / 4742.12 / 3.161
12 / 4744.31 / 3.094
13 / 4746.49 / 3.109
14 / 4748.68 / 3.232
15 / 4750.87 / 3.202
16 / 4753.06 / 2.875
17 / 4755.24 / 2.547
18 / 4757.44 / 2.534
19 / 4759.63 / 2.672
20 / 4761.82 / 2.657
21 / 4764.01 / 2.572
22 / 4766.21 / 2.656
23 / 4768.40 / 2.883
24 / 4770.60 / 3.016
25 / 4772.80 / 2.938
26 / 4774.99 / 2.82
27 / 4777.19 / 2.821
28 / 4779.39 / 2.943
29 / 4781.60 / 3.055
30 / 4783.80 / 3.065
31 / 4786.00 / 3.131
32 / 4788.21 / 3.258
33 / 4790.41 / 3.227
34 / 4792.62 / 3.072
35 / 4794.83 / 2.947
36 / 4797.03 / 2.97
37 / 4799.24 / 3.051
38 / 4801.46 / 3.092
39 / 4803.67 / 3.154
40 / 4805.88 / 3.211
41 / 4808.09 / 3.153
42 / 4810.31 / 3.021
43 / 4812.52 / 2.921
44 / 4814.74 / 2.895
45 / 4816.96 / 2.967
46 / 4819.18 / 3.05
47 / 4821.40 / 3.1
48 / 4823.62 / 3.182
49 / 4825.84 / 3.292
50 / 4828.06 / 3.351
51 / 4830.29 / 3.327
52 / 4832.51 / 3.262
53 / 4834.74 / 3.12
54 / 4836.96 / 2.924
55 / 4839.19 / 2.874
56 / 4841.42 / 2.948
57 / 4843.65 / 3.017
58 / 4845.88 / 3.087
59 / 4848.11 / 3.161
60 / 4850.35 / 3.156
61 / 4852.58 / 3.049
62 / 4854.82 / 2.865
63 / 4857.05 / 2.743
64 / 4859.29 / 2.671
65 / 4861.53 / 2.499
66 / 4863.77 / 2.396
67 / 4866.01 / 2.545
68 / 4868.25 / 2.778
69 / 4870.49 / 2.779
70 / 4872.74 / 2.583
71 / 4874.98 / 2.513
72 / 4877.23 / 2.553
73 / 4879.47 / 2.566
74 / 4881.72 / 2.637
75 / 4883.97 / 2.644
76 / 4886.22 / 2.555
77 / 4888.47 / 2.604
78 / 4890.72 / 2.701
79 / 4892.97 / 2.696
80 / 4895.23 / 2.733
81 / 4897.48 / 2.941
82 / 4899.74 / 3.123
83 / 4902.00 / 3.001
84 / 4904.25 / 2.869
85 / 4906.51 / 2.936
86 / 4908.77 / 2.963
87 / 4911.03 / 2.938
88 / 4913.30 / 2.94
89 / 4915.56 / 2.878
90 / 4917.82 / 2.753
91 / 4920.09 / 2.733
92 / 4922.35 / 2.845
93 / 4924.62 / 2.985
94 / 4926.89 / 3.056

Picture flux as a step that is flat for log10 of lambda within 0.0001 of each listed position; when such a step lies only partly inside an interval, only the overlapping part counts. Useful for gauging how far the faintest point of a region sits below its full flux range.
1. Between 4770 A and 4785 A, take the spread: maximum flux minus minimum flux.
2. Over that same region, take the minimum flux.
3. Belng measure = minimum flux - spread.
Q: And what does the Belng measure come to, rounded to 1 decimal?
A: 2.6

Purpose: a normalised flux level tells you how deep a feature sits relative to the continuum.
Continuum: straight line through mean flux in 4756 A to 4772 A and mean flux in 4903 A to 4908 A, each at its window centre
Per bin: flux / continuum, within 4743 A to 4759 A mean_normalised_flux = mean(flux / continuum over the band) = 1.09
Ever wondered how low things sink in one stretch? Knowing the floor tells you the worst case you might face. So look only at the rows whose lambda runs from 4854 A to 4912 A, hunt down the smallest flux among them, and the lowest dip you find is 2.396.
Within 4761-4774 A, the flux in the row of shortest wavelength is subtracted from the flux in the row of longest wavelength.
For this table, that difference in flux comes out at 0.28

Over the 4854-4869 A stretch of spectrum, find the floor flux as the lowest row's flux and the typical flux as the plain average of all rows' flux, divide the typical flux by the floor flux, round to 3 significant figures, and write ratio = 1.10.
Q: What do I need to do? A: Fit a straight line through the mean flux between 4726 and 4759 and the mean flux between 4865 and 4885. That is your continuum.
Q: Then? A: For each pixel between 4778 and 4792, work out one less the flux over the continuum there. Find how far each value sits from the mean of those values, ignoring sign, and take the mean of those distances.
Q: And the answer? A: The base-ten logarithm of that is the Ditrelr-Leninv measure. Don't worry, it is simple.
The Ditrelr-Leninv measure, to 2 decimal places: -1.45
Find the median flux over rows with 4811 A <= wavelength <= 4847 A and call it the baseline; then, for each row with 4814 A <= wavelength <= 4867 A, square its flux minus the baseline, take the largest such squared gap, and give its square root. 0.67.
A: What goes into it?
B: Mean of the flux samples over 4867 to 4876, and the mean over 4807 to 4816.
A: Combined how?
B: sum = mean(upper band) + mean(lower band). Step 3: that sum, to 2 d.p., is 5.66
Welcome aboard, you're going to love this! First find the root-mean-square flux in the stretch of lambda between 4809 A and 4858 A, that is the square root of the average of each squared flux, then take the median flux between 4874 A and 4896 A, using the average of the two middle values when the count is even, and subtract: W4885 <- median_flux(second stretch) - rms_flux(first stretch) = -0.4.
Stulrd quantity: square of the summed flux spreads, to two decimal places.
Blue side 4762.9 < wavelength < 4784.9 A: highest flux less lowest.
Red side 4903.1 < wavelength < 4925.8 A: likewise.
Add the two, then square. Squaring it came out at 0.56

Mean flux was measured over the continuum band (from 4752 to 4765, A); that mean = 2.64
